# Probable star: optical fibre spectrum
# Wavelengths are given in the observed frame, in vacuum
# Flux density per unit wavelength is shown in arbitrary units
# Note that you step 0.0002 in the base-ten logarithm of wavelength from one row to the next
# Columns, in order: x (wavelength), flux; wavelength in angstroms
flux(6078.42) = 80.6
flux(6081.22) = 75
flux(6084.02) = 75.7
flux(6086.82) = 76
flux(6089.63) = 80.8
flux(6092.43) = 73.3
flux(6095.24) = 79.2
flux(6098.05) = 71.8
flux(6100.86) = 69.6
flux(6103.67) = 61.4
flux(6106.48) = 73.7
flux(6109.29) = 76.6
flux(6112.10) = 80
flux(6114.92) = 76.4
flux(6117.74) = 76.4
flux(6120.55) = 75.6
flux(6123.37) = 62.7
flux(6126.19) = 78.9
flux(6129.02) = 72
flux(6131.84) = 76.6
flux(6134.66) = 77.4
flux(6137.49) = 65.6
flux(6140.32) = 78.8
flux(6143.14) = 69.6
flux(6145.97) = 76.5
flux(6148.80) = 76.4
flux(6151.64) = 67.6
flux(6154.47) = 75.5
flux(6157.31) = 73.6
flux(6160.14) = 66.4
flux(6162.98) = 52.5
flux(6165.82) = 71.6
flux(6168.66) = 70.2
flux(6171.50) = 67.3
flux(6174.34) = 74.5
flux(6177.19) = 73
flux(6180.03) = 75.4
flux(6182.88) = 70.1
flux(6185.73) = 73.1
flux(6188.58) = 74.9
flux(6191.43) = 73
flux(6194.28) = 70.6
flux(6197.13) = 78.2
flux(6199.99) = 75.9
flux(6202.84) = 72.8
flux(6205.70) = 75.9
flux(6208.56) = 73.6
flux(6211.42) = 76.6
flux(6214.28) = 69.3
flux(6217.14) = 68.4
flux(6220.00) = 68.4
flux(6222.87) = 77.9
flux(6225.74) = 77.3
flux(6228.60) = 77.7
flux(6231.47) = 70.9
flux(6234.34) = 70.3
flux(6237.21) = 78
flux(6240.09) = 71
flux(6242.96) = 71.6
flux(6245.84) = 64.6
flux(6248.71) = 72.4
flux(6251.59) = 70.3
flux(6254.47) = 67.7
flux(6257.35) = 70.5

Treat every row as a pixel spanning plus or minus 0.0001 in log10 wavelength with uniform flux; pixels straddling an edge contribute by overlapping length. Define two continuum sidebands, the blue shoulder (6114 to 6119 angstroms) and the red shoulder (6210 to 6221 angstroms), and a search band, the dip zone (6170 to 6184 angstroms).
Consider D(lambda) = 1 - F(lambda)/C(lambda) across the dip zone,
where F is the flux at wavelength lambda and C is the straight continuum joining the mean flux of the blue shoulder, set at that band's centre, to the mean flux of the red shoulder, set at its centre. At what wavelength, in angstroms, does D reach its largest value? 6171.50 angstroms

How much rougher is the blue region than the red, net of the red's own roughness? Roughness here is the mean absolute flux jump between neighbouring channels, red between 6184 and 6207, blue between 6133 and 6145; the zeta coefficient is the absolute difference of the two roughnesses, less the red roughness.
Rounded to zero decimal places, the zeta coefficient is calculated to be 5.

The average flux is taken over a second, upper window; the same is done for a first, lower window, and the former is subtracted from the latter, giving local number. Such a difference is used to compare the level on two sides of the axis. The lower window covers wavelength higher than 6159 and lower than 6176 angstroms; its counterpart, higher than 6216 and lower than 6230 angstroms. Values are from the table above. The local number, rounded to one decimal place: -6.9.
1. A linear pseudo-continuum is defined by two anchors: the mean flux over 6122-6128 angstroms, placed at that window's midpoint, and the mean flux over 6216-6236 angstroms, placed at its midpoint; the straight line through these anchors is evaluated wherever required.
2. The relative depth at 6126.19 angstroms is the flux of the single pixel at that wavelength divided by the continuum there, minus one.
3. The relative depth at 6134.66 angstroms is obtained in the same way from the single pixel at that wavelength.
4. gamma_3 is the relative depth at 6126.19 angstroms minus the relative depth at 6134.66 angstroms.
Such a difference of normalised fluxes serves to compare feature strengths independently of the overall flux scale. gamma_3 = 0.02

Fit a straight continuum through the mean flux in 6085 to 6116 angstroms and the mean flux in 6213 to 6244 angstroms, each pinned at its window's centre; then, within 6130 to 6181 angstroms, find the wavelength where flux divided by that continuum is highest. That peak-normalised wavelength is 6140.32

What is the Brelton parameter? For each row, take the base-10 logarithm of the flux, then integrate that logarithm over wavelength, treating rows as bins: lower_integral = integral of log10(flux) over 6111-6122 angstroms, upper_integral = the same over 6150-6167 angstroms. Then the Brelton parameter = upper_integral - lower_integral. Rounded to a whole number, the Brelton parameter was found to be 10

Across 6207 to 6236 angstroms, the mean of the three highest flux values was 77.6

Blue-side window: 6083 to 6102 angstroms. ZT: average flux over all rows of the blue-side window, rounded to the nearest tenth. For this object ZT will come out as 75.2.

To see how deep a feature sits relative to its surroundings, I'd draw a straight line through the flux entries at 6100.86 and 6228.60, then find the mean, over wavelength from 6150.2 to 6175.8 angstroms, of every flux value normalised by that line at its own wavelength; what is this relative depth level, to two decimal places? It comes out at 0.94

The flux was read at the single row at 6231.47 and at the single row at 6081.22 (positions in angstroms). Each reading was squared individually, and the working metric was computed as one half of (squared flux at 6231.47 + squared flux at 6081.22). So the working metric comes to 5326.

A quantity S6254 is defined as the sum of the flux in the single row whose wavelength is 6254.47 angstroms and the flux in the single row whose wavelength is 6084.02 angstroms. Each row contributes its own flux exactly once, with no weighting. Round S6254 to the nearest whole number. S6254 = 143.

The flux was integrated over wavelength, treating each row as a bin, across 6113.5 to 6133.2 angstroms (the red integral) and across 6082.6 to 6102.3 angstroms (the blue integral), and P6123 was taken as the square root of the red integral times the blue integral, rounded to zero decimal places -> 1470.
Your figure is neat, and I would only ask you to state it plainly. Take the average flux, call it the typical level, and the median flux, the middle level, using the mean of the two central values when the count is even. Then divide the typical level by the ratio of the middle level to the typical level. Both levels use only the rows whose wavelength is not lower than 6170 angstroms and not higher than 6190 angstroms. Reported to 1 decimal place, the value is 72.1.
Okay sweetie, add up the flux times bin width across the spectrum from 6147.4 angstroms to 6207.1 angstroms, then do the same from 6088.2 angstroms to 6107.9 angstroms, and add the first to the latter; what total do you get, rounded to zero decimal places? 5723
